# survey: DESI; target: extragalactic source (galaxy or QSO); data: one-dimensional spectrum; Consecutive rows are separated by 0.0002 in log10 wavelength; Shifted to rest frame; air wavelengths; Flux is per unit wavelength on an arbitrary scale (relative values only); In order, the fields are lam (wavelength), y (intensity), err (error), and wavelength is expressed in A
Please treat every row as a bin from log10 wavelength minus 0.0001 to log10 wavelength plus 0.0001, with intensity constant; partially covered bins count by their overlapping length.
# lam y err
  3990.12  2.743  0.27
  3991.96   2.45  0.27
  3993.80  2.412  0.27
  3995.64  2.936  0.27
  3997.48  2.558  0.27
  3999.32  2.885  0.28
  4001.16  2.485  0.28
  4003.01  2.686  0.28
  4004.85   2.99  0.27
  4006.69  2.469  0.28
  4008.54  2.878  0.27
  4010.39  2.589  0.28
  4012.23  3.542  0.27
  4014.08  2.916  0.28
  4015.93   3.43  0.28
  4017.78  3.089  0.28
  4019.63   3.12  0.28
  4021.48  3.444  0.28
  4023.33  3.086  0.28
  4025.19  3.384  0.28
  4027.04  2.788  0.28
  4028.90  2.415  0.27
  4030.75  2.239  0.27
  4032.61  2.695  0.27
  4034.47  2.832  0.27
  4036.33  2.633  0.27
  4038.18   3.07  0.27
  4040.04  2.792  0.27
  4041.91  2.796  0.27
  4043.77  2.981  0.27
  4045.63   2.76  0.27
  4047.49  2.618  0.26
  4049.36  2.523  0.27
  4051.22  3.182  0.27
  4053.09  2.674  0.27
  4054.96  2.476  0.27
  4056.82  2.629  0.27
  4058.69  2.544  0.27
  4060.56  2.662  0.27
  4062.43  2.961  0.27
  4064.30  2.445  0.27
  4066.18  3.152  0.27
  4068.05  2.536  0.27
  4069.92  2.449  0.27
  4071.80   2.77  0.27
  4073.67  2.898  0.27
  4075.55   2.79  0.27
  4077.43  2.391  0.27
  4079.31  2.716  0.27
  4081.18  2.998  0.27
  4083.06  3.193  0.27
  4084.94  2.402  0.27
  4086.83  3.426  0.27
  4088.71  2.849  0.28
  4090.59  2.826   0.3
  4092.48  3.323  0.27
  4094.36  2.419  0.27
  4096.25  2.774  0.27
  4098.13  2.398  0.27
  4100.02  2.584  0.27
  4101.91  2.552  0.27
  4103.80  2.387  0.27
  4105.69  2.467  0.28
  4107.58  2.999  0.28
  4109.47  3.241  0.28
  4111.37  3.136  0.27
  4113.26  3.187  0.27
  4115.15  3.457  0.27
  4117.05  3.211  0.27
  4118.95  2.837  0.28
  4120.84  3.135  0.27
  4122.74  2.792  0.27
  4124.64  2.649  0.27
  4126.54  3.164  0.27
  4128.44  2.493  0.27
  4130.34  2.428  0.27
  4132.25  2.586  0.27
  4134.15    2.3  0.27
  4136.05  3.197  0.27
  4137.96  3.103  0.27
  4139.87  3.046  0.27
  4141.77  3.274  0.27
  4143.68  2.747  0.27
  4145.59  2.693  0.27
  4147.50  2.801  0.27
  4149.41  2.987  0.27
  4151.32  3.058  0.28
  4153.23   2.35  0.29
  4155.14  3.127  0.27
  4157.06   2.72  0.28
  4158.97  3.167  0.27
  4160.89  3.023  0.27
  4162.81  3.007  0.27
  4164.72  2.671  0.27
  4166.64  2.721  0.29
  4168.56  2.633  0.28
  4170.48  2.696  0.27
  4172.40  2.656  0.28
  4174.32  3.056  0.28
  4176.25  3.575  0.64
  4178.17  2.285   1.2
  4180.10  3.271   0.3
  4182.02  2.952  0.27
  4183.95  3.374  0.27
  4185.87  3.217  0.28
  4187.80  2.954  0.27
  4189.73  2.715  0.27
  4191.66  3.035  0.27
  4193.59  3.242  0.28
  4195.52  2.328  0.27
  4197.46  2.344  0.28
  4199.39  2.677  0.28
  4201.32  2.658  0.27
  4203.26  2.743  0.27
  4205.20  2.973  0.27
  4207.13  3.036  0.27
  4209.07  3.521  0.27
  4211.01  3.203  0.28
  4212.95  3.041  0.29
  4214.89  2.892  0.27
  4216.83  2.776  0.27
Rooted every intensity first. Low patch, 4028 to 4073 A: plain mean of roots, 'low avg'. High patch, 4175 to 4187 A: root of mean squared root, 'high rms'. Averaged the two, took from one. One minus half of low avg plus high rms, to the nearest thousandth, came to -0.703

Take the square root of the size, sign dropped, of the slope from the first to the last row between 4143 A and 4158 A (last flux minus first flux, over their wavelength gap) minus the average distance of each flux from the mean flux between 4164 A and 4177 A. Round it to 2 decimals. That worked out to 0.51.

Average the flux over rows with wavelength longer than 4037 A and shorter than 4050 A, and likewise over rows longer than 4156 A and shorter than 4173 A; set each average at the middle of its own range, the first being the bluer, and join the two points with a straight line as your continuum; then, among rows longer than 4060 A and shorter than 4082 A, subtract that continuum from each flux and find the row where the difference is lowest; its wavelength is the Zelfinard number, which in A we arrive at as 4077.43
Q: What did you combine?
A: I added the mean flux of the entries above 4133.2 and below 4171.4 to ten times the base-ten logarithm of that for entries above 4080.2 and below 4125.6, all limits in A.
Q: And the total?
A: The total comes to 7.47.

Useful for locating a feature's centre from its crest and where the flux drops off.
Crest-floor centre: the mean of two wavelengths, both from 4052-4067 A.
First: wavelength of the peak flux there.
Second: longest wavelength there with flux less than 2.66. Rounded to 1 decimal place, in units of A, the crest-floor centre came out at 4065.2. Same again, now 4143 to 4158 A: 4154.2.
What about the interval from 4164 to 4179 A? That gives 4177.2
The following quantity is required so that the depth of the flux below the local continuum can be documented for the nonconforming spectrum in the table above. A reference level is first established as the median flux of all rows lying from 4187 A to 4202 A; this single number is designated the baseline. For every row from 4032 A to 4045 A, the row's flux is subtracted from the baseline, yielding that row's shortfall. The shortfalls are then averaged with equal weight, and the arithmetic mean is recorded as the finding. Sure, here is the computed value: -0.13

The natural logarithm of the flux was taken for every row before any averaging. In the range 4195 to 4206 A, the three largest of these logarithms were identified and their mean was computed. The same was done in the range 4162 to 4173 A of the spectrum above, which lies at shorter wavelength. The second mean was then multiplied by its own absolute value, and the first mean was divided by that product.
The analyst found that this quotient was 0.97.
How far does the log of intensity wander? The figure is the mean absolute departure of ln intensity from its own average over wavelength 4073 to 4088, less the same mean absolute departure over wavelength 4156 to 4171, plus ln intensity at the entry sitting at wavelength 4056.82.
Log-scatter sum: 1.00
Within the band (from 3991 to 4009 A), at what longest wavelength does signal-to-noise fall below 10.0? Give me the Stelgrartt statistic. 4006.69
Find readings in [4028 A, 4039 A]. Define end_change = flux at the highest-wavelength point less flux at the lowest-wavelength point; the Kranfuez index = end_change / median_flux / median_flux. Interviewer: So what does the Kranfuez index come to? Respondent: 0.09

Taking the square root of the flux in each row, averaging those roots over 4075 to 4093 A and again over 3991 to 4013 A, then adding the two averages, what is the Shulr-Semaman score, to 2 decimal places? 3.35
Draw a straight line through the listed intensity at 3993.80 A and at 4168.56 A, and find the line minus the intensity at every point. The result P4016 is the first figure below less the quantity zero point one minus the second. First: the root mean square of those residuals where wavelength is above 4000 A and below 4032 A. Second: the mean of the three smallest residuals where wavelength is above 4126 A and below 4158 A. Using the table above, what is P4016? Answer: -0.11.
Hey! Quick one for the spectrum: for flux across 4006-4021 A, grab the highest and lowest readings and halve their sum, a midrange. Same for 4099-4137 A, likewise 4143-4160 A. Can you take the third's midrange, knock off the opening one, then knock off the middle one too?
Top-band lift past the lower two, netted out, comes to -3.13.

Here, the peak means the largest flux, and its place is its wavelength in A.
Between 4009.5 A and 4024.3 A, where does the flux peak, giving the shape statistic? 4012.23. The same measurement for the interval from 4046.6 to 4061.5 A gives 4051.22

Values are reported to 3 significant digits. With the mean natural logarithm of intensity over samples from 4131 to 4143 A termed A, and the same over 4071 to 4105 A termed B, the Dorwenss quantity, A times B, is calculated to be 1.07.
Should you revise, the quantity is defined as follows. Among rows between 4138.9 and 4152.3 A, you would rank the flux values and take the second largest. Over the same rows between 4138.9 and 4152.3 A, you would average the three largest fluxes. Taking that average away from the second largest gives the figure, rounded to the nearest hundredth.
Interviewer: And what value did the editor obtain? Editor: -0.07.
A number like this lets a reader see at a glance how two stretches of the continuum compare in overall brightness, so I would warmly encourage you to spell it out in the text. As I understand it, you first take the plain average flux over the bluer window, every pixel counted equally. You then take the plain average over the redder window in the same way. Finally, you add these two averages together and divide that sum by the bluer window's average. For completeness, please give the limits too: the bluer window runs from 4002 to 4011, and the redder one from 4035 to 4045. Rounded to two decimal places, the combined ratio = 2.05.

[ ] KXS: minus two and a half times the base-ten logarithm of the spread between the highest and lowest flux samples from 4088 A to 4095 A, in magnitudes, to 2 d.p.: 0.11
